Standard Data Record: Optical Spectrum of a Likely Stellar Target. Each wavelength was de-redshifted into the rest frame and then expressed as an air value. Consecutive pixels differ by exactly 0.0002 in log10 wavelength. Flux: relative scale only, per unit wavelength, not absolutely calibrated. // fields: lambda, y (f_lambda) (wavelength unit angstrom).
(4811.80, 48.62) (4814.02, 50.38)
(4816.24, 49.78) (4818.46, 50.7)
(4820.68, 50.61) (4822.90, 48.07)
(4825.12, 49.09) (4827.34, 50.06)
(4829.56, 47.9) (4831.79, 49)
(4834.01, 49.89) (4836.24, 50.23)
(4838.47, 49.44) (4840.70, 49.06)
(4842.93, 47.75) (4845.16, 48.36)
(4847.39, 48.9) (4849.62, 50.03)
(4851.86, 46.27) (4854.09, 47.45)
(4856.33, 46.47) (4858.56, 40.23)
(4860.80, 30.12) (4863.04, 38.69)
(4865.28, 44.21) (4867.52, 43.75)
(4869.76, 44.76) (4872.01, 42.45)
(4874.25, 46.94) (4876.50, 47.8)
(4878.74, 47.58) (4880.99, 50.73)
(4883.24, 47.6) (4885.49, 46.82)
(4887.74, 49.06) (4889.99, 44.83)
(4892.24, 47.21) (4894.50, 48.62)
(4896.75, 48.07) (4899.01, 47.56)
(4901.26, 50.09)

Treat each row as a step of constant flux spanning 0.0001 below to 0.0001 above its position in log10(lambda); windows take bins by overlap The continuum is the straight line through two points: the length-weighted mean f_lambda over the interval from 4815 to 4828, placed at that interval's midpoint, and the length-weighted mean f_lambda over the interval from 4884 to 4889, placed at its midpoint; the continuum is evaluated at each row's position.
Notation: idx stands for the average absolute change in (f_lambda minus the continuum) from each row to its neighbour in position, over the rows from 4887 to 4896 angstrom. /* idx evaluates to 2.7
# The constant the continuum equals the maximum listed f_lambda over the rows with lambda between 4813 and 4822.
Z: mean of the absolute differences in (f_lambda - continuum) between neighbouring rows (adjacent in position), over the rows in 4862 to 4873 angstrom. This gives 2.3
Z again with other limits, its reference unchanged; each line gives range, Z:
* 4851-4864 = 5.4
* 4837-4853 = 1.3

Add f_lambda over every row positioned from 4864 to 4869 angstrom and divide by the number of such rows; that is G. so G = 44.0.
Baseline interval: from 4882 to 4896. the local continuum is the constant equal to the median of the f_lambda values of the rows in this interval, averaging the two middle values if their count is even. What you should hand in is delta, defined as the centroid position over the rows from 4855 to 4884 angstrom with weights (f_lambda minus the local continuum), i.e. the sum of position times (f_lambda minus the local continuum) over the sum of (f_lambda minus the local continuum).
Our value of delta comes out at 4861.8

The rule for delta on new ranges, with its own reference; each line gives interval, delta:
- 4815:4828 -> 4821.3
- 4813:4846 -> 4827.1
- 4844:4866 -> 4862.8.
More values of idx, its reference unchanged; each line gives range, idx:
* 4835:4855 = 1.2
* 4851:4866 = 5.4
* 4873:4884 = 1.8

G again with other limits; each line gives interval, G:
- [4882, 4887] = 47.2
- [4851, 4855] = 46.9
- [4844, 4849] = 48.6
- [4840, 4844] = 48.4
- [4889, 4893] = 46.0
